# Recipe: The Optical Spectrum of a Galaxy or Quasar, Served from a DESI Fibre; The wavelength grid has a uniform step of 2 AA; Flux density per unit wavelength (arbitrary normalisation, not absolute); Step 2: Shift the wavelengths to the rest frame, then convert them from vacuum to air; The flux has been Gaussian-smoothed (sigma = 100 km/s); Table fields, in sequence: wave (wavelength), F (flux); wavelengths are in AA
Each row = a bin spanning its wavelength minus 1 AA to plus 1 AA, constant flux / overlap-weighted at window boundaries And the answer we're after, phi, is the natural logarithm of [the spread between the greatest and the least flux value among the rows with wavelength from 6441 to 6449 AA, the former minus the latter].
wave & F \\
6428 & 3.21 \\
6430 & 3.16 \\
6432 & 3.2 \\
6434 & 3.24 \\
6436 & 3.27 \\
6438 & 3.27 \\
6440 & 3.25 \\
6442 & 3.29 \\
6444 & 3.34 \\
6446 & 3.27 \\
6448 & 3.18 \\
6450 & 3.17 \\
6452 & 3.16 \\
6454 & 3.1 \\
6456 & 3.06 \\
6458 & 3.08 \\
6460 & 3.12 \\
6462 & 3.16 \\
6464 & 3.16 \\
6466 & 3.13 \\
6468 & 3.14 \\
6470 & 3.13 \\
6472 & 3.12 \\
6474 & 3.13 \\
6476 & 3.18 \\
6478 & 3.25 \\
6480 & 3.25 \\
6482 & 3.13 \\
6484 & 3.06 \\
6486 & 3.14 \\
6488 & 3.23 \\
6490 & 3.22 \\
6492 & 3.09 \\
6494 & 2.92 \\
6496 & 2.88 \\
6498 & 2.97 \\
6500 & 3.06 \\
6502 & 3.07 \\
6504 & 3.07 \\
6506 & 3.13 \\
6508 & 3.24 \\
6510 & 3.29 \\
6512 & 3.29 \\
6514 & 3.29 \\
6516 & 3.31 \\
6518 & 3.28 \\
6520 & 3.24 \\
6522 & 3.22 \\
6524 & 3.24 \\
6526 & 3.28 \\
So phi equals -1.8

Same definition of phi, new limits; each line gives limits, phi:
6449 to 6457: -2.2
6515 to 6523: -2.4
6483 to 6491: -1.8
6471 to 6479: -2.0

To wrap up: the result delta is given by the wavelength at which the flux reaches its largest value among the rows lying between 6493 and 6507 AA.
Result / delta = 6506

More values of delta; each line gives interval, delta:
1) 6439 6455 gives 6444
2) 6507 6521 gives 6516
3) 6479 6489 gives 6480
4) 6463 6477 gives 6476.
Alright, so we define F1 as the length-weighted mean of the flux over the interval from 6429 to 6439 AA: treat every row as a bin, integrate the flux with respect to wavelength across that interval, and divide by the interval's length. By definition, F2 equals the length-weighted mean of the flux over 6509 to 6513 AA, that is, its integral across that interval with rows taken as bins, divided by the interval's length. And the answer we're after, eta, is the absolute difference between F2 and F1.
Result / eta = 0.06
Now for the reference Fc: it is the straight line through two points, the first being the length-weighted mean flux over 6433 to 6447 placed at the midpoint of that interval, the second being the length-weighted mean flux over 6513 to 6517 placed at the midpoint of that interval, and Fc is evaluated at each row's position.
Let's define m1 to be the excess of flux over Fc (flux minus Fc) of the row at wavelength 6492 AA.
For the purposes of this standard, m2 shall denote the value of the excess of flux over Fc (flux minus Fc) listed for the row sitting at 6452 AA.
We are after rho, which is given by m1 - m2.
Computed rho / -0.08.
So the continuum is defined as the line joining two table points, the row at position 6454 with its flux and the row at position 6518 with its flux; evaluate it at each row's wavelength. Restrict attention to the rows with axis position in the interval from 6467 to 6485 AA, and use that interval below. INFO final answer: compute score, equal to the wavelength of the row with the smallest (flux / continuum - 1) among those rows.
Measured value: 6484 AA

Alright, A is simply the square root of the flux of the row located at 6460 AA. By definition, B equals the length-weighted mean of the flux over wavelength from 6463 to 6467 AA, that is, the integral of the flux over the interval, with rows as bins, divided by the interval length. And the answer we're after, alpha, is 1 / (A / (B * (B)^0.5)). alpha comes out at 3.16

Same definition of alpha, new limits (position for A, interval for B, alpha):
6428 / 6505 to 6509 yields 3.17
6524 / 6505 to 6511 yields 3.21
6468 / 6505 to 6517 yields 3.32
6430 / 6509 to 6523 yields 3.33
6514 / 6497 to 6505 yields 2.93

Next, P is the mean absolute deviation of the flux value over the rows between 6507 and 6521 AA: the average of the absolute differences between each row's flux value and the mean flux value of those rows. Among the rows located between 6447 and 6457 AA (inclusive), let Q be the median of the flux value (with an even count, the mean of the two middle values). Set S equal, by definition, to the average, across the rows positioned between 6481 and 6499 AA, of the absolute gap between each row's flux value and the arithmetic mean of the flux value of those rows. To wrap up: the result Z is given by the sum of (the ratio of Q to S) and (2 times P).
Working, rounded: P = 0.021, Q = 3.16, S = 0.101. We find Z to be 31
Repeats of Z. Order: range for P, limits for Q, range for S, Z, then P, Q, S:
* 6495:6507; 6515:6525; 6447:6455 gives 124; 0.070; 3.24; 0.026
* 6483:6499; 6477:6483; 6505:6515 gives 65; 0.106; 3.25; 0.050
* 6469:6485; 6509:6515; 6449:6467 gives 101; 0.053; 3.29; 0.033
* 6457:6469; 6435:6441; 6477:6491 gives 52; 0.022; 3.27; 0.062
